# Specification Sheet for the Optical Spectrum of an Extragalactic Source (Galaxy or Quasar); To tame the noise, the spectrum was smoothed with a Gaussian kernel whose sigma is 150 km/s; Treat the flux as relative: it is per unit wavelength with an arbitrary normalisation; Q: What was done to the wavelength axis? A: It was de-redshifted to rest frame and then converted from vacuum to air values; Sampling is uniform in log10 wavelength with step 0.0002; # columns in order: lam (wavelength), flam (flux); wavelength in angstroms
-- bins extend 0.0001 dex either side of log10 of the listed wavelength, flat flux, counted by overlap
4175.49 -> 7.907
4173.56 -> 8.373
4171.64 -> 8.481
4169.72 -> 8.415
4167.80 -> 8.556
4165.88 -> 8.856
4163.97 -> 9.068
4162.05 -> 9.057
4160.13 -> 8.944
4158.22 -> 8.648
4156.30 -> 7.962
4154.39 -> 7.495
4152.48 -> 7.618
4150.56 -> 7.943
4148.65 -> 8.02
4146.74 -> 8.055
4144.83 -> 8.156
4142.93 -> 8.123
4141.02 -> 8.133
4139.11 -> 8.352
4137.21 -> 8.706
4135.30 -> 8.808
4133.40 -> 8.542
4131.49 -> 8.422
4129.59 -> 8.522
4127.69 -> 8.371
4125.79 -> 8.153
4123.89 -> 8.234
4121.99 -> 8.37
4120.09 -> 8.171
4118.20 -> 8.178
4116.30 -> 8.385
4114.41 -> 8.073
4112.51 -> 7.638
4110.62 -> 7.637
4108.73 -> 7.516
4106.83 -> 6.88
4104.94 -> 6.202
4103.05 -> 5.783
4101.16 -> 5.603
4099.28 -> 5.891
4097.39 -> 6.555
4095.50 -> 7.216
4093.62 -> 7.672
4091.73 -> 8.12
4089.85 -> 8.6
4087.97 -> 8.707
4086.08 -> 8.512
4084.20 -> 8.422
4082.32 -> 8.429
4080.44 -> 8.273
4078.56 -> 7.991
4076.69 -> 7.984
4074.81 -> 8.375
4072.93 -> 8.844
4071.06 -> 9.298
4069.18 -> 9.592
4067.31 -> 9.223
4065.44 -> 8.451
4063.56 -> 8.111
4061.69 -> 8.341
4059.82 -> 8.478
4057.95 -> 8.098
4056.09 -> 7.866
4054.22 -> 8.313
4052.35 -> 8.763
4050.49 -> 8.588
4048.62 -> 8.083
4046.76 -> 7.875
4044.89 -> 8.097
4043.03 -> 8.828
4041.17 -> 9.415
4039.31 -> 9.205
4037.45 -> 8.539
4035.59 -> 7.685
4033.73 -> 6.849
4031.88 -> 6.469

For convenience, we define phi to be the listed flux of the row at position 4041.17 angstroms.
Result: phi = 9.415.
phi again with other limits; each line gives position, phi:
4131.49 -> 8.422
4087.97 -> 8.707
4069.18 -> 9.592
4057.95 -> 8.098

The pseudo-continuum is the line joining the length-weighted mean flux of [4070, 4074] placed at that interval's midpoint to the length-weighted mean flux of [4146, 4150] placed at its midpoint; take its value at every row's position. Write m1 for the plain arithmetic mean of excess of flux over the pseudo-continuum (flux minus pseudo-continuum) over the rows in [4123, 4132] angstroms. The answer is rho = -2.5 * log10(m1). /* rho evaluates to 3.6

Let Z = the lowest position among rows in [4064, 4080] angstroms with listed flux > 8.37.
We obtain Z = 4065.44 angstroms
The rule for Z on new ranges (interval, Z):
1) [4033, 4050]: 4037.45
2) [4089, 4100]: 4089.85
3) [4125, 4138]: 4127.69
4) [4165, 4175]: 4165.88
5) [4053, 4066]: 4059.82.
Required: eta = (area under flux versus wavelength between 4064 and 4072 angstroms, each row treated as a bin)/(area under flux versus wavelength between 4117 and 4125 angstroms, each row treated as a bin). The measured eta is 1.10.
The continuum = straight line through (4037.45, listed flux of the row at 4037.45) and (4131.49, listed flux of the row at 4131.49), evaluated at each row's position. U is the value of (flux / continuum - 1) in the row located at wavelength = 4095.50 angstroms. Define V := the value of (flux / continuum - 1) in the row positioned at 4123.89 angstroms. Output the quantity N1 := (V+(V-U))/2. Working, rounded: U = -0.15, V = -0.02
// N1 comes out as 0.05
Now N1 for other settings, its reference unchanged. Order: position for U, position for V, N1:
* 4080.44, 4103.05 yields -0.30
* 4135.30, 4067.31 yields 0.06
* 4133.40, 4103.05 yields -0.32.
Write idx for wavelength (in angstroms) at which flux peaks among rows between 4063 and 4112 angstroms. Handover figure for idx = 4069.18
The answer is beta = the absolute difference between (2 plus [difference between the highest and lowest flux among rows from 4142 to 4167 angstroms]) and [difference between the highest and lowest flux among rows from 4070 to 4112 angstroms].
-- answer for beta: 0.1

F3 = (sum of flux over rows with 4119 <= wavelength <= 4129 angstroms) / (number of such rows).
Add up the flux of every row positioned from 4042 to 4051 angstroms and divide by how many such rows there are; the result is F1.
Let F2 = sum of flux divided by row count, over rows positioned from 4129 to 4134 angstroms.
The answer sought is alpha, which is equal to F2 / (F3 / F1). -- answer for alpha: 8.5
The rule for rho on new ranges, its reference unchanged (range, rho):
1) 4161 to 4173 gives 0.0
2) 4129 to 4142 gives 1.3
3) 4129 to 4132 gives 1.7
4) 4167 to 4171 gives 0.3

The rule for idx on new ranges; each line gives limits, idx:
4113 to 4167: 4163.97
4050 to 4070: 4069.18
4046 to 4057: 4052.35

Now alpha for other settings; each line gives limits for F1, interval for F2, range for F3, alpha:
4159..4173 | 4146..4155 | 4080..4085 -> 8.2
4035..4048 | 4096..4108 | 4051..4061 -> 6.3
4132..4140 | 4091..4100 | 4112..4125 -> 7.5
